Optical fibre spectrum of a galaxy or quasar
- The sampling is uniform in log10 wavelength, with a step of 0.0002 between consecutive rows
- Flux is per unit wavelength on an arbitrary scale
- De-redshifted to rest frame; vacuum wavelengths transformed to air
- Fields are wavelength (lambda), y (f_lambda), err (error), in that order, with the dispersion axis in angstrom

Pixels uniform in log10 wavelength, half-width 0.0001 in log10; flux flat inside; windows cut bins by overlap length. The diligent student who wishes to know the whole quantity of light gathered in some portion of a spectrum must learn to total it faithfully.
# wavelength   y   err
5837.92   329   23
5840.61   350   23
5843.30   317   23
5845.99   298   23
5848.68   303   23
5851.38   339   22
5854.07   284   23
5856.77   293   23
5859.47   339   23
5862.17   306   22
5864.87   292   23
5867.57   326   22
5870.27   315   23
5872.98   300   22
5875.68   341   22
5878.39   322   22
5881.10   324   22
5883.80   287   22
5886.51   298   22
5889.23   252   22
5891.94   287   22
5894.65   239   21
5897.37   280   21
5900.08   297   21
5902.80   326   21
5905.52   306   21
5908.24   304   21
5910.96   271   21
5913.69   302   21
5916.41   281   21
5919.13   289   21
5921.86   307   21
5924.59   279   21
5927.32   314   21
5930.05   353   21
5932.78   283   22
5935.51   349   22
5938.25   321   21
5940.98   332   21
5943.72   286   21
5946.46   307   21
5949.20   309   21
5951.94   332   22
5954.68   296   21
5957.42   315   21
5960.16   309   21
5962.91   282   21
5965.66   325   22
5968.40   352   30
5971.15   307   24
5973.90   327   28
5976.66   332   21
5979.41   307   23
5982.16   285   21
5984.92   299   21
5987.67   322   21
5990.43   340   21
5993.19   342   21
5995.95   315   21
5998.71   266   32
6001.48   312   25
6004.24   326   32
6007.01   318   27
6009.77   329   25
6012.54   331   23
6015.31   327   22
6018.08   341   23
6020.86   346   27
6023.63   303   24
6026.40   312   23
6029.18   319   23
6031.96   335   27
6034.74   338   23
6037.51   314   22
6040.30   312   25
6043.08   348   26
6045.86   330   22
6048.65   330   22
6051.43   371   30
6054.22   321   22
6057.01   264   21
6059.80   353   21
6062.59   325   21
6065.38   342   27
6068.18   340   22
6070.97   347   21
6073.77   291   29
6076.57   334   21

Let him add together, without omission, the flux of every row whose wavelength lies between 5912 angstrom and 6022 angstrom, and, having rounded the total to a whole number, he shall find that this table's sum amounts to 12595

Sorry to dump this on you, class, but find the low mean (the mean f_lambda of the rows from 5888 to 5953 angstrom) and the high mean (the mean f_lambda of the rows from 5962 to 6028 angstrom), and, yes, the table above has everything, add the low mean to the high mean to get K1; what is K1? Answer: 619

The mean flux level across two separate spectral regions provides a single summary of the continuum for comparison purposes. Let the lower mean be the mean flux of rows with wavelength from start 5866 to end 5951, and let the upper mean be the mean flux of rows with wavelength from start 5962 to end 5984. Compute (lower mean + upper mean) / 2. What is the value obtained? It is 309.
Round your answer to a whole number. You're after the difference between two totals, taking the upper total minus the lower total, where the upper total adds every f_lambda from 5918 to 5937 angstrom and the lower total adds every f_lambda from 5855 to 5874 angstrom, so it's 3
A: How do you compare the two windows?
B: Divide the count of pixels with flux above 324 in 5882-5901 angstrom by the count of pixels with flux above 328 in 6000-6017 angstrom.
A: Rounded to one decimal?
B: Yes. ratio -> 0.0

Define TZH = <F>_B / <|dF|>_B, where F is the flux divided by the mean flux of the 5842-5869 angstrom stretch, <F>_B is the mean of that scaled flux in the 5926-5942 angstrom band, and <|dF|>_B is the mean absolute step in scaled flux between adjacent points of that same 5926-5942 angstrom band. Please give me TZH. 7.6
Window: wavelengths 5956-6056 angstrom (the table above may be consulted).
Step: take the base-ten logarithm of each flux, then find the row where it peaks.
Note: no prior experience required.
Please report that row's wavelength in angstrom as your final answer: 6051.43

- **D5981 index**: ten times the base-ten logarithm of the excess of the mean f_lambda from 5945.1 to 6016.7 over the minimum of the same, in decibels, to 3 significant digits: 17.0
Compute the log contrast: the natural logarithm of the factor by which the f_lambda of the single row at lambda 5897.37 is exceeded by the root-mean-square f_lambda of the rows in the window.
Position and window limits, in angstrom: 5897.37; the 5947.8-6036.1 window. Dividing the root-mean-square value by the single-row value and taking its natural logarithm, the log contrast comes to 0.13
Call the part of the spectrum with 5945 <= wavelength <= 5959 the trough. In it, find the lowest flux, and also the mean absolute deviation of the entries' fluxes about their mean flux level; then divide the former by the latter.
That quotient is 32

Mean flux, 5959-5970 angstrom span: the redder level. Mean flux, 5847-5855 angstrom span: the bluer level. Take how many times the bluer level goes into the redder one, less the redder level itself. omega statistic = -316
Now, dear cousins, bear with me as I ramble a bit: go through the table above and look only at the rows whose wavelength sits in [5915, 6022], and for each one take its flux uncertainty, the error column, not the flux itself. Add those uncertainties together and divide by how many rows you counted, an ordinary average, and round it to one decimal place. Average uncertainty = 22.8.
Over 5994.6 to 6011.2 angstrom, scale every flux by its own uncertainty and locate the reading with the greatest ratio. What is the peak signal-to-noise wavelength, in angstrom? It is 5995.95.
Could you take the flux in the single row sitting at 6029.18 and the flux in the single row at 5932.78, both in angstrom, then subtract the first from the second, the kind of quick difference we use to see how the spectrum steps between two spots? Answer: -36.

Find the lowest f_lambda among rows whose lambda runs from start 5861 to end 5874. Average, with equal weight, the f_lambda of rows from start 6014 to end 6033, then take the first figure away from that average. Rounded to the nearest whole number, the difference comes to 34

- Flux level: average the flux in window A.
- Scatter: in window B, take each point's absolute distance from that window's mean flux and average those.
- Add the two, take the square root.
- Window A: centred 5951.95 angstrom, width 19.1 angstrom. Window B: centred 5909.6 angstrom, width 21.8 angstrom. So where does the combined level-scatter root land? 17.9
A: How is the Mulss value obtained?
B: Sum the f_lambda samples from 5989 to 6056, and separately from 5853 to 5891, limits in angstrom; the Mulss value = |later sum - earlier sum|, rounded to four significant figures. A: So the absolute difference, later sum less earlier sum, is 3547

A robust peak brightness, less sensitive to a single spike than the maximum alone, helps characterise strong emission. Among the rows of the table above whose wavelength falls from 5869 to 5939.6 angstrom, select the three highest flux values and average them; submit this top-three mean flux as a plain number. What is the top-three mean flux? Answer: 348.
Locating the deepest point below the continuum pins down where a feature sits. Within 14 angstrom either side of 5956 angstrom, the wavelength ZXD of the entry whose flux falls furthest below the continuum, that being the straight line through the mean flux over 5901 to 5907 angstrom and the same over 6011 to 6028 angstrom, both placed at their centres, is 5962.91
